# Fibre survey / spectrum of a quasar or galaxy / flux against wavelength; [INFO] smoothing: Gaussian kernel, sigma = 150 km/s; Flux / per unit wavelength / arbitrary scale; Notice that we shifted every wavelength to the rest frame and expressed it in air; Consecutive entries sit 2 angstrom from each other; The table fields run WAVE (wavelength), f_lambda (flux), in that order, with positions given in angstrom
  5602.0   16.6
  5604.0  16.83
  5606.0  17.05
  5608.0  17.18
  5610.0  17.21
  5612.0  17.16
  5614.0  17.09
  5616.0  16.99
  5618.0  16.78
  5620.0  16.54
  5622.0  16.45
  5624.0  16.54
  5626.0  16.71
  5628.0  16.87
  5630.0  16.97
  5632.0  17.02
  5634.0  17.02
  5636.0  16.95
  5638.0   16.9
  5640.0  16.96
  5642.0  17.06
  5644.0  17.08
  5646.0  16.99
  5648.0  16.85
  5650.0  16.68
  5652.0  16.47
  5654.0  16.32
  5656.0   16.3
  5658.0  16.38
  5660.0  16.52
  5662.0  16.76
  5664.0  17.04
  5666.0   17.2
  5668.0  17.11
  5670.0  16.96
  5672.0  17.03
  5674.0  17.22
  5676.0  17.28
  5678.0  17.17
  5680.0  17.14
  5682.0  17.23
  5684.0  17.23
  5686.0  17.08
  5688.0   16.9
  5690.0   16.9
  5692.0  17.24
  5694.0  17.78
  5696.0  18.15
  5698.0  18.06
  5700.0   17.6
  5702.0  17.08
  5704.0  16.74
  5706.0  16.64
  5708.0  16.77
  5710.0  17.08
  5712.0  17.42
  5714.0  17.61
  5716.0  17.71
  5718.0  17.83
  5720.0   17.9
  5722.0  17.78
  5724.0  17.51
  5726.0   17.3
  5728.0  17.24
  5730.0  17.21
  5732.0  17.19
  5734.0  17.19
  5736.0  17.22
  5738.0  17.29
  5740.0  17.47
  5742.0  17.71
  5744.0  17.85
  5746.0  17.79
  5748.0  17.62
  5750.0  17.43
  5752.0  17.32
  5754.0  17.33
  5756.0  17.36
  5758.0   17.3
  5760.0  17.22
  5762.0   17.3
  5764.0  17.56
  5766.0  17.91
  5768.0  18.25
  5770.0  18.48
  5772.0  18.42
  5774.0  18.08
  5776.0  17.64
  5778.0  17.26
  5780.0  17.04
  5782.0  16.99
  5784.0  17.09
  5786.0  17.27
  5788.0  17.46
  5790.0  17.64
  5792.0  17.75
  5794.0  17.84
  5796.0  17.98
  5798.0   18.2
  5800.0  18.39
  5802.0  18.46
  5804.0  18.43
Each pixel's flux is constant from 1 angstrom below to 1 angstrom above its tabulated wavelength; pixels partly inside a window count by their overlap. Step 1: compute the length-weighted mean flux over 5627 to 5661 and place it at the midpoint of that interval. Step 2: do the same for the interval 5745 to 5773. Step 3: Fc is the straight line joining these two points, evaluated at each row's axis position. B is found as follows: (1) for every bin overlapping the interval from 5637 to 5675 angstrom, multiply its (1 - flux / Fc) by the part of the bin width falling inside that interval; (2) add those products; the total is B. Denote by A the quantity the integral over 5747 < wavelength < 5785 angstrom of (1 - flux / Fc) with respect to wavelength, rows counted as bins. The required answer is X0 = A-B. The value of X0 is 0.2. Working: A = 0.34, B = 0.10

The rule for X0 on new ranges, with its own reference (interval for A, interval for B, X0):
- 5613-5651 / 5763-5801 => -0.6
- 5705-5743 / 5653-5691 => -0.1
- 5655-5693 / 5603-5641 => 0.7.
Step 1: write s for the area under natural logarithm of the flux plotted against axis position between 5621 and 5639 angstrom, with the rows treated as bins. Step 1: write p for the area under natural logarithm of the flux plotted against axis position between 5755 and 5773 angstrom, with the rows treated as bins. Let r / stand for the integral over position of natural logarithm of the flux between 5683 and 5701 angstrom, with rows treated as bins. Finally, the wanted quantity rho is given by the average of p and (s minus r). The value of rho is 25.6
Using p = 51.8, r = 51.4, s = 50.8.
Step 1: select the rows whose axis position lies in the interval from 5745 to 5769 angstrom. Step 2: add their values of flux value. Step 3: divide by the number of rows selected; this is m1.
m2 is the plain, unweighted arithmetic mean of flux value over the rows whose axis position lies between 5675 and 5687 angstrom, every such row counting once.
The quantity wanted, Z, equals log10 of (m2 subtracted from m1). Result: -0.46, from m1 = 17.5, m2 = 17.2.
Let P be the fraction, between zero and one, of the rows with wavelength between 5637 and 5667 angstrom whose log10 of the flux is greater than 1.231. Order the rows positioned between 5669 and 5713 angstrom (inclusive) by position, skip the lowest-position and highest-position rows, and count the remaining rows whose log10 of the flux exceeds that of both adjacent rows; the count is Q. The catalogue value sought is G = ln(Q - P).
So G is 0.6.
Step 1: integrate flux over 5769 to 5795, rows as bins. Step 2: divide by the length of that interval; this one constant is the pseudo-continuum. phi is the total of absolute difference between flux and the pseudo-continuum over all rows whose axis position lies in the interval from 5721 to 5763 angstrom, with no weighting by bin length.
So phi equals 5.6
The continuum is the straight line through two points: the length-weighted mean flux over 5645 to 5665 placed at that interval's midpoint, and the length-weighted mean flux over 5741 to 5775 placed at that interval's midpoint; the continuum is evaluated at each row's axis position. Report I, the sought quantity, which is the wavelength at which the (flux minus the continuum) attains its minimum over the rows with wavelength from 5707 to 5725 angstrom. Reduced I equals 5708.0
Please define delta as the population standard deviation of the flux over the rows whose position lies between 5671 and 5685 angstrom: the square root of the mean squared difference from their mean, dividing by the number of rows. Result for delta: 0.08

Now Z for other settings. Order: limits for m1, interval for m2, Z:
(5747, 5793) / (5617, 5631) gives -0.07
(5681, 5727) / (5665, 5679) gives -0.63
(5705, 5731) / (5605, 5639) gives -0.32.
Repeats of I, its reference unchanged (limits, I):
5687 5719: 5706.0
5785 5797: 5786.0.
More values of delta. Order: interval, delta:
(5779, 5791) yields 0.24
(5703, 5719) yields 0.45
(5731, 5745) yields 0.25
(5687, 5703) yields 0.47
